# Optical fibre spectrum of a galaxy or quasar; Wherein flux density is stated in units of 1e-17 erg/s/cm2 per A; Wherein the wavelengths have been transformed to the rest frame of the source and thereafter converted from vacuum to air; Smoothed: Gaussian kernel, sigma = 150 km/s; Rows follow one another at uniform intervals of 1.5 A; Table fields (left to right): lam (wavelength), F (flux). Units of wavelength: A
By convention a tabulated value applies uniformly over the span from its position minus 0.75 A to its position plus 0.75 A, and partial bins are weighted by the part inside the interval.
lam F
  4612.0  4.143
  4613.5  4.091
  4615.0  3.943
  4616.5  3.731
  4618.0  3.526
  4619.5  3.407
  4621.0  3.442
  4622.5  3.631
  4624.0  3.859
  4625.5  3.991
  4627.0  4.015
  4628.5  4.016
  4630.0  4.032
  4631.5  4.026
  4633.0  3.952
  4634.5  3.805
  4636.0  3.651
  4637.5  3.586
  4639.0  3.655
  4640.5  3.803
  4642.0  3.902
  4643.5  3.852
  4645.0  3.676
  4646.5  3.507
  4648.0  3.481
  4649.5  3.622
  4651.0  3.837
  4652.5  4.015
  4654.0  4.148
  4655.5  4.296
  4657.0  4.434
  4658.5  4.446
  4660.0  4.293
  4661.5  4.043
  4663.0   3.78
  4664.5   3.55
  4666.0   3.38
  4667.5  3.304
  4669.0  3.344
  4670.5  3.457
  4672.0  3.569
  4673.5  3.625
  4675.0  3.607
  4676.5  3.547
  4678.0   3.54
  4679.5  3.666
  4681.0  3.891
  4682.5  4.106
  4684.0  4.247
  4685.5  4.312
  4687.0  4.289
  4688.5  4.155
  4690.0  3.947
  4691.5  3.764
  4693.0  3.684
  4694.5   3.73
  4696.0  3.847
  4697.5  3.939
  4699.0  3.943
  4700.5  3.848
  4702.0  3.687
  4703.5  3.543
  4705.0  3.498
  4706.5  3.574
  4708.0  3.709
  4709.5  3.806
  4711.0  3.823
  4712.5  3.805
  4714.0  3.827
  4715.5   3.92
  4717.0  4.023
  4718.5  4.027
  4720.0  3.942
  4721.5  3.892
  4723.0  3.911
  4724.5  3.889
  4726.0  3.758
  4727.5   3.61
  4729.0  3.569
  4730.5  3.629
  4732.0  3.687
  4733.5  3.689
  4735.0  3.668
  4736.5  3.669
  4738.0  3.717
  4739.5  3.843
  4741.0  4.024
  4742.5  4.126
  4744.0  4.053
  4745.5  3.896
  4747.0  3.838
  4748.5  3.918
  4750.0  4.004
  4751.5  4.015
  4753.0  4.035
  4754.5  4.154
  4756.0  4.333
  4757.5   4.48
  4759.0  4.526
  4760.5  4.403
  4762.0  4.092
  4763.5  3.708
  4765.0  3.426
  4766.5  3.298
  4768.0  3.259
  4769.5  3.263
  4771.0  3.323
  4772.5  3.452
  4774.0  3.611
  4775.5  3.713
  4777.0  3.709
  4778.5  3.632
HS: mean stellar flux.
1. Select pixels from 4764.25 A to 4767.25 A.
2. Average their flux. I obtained 3.36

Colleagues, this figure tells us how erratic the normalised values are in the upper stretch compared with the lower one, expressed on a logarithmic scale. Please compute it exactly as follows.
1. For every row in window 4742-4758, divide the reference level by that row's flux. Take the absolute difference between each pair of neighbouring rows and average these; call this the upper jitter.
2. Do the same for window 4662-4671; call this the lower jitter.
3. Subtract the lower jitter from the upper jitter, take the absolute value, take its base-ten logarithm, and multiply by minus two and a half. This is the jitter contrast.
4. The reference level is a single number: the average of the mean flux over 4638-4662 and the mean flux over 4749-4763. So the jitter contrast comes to 4.28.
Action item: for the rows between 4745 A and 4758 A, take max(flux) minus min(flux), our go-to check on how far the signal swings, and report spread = 0.64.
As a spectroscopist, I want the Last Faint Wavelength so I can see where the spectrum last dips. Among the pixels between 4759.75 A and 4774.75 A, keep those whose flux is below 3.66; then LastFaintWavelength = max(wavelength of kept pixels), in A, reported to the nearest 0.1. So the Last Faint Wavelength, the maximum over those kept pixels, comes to 4774.0 A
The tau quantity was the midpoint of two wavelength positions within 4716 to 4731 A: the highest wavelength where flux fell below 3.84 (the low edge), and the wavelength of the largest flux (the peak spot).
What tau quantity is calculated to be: 4724.5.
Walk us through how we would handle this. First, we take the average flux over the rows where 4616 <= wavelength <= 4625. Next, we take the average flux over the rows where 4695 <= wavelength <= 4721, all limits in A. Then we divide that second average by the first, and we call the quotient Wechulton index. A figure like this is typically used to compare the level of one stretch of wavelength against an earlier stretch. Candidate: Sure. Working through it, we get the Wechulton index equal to 1.06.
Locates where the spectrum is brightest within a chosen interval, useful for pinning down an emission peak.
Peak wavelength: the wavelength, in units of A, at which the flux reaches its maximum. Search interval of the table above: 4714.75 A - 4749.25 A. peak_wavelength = 4742.5 A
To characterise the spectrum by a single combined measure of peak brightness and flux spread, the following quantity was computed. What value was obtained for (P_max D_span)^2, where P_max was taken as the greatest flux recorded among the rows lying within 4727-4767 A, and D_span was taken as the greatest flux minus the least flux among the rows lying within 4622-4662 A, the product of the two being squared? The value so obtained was 19.1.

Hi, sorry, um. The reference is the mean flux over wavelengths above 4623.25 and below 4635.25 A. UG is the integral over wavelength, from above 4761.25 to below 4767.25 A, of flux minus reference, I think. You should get -2.0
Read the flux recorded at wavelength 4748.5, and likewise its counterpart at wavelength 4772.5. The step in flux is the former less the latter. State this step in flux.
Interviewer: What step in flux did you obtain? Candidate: 0.47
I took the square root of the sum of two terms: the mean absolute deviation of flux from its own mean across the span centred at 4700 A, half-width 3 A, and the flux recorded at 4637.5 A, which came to 1.92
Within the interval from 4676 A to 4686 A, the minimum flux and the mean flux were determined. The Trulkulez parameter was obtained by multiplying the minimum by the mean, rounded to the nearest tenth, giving 13.8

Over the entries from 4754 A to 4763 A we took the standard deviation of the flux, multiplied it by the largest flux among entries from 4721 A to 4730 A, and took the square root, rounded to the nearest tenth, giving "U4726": 0.8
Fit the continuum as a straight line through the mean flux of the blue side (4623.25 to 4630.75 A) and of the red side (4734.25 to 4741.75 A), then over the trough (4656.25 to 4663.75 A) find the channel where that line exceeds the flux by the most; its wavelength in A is 4663.0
